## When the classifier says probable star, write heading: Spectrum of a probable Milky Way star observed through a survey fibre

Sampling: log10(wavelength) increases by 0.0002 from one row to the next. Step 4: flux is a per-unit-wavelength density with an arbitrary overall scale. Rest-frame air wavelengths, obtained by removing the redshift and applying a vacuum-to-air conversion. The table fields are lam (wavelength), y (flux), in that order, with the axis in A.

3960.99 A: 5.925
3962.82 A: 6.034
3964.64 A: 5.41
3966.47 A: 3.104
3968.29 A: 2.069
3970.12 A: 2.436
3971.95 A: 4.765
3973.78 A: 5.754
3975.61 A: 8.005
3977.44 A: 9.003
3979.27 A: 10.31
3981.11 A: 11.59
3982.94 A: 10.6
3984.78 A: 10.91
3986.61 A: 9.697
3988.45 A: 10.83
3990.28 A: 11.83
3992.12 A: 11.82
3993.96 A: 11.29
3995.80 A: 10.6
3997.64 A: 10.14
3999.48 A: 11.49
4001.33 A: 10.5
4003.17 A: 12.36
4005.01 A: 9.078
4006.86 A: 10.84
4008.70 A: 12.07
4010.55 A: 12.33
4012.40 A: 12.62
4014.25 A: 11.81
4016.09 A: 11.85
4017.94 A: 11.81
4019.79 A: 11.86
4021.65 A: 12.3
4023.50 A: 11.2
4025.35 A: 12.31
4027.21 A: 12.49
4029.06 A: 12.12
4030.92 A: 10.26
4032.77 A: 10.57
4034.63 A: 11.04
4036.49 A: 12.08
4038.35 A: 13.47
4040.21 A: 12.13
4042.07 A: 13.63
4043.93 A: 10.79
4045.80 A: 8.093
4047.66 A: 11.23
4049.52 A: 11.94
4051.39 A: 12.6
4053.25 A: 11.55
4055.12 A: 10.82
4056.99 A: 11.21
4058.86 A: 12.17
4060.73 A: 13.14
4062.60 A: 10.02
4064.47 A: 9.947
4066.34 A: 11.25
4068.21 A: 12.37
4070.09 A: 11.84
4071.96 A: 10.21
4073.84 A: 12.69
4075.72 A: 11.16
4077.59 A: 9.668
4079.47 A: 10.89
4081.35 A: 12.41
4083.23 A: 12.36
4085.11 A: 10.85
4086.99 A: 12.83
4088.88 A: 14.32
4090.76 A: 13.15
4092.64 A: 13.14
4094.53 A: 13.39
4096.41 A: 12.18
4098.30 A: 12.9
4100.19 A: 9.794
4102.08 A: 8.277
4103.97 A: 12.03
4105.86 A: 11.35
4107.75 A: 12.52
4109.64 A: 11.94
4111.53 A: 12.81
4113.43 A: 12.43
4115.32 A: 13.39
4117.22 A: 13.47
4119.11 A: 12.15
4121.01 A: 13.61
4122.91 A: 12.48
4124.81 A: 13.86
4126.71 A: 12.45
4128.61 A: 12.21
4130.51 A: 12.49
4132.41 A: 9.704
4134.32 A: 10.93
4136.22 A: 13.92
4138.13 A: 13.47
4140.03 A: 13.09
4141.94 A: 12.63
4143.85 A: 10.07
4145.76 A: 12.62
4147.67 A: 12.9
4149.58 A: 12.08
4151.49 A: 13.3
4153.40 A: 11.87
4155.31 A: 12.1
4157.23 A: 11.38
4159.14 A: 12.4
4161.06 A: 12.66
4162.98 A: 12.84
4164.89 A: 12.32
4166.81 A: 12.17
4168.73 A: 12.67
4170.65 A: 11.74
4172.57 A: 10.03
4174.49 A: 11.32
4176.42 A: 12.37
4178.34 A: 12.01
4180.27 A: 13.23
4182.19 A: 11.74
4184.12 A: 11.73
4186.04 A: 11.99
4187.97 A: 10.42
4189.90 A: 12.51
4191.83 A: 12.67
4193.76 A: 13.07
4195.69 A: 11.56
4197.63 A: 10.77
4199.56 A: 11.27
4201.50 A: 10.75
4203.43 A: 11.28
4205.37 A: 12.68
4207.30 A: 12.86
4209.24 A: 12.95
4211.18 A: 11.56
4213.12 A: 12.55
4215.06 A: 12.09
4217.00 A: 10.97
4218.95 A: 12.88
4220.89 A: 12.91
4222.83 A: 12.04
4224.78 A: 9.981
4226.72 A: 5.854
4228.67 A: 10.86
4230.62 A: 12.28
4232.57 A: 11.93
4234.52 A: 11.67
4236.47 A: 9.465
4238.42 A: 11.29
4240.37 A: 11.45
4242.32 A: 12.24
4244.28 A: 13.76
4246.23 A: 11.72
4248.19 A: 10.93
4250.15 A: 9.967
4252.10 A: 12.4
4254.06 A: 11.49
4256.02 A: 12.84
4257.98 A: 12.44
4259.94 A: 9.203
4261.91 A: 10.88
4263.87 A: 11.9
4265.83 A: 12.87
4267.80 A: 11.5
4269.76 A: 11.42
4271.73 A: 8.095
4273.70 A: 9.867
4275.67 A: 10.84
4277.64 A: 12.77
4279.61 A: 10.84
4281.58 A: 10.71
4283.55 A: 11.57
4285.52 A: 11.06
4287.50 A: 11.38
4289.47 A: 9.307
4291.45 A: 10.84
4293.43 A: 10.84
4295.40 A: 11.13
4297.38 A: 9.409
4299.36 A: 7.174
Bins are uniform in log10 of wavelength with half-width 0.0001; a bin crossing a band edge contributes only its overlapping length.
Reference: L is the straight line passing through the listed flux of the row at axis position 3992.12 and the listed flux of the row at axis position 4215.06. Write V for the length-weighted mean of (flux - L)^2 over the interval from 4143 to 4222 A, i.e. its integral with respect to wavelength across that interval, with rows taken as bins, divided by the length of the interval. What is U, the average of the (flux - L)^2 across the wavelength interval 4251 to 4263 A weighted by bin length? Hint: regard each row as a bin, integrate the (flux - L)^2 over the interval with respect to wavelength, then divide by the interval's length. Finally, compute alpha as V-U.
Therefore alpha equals -1.2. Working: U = 1.90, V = 0.7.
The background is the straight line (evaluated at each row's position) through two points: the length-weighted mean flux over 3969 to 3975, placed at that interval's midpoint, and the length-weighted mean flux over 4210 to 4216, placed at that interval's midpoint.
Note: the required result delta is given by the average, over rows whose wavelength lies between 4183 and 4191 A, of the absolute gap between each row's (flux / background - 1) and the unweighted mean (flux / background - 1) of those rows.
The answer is 0.06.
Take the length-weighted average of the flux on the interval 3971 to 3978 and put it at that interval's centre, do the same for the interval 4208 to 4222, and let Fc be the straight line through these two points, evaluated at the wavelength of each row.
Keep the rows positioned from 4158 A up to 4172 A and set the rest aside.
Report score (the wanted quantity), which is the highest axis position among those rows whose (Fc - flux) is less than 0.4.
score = 4170.65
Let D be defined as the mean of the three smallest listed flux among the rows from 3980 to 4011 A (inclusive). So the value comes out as 9.6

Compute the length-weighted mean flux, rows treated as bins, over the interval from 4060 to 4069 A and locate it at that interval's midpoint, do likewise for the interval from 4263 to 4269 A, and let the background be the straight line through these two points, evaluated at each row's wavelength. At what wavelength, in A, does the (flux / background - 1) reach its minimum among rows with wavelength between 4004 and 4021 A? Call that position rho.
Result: 4005.01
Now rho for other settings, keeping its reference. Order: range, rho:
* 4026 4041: 4030.92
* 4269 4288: 4271.73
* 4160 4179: 4172.57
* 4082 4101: 4100.19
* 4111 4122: 4119.11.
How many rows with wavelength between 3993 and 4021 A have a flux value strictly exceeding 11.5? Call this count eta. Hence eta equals 8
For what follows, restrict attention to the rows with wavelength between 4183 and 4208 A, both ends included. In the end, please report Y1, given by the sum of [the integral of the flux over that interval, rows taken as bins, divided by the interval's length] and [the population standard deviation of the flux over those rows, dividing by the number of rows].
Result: 12.7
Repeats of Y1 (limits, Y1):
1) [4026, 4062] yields 12.9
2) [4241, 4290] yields 12.6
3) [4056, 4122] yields 13.3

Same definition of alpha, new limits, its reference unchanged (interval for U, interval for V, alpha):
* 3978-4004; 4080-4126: 0.5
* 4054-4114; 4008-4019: -1.6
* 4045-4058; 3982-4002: -1.0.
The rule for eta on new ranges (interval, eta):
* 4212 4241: 8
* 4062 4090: 7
